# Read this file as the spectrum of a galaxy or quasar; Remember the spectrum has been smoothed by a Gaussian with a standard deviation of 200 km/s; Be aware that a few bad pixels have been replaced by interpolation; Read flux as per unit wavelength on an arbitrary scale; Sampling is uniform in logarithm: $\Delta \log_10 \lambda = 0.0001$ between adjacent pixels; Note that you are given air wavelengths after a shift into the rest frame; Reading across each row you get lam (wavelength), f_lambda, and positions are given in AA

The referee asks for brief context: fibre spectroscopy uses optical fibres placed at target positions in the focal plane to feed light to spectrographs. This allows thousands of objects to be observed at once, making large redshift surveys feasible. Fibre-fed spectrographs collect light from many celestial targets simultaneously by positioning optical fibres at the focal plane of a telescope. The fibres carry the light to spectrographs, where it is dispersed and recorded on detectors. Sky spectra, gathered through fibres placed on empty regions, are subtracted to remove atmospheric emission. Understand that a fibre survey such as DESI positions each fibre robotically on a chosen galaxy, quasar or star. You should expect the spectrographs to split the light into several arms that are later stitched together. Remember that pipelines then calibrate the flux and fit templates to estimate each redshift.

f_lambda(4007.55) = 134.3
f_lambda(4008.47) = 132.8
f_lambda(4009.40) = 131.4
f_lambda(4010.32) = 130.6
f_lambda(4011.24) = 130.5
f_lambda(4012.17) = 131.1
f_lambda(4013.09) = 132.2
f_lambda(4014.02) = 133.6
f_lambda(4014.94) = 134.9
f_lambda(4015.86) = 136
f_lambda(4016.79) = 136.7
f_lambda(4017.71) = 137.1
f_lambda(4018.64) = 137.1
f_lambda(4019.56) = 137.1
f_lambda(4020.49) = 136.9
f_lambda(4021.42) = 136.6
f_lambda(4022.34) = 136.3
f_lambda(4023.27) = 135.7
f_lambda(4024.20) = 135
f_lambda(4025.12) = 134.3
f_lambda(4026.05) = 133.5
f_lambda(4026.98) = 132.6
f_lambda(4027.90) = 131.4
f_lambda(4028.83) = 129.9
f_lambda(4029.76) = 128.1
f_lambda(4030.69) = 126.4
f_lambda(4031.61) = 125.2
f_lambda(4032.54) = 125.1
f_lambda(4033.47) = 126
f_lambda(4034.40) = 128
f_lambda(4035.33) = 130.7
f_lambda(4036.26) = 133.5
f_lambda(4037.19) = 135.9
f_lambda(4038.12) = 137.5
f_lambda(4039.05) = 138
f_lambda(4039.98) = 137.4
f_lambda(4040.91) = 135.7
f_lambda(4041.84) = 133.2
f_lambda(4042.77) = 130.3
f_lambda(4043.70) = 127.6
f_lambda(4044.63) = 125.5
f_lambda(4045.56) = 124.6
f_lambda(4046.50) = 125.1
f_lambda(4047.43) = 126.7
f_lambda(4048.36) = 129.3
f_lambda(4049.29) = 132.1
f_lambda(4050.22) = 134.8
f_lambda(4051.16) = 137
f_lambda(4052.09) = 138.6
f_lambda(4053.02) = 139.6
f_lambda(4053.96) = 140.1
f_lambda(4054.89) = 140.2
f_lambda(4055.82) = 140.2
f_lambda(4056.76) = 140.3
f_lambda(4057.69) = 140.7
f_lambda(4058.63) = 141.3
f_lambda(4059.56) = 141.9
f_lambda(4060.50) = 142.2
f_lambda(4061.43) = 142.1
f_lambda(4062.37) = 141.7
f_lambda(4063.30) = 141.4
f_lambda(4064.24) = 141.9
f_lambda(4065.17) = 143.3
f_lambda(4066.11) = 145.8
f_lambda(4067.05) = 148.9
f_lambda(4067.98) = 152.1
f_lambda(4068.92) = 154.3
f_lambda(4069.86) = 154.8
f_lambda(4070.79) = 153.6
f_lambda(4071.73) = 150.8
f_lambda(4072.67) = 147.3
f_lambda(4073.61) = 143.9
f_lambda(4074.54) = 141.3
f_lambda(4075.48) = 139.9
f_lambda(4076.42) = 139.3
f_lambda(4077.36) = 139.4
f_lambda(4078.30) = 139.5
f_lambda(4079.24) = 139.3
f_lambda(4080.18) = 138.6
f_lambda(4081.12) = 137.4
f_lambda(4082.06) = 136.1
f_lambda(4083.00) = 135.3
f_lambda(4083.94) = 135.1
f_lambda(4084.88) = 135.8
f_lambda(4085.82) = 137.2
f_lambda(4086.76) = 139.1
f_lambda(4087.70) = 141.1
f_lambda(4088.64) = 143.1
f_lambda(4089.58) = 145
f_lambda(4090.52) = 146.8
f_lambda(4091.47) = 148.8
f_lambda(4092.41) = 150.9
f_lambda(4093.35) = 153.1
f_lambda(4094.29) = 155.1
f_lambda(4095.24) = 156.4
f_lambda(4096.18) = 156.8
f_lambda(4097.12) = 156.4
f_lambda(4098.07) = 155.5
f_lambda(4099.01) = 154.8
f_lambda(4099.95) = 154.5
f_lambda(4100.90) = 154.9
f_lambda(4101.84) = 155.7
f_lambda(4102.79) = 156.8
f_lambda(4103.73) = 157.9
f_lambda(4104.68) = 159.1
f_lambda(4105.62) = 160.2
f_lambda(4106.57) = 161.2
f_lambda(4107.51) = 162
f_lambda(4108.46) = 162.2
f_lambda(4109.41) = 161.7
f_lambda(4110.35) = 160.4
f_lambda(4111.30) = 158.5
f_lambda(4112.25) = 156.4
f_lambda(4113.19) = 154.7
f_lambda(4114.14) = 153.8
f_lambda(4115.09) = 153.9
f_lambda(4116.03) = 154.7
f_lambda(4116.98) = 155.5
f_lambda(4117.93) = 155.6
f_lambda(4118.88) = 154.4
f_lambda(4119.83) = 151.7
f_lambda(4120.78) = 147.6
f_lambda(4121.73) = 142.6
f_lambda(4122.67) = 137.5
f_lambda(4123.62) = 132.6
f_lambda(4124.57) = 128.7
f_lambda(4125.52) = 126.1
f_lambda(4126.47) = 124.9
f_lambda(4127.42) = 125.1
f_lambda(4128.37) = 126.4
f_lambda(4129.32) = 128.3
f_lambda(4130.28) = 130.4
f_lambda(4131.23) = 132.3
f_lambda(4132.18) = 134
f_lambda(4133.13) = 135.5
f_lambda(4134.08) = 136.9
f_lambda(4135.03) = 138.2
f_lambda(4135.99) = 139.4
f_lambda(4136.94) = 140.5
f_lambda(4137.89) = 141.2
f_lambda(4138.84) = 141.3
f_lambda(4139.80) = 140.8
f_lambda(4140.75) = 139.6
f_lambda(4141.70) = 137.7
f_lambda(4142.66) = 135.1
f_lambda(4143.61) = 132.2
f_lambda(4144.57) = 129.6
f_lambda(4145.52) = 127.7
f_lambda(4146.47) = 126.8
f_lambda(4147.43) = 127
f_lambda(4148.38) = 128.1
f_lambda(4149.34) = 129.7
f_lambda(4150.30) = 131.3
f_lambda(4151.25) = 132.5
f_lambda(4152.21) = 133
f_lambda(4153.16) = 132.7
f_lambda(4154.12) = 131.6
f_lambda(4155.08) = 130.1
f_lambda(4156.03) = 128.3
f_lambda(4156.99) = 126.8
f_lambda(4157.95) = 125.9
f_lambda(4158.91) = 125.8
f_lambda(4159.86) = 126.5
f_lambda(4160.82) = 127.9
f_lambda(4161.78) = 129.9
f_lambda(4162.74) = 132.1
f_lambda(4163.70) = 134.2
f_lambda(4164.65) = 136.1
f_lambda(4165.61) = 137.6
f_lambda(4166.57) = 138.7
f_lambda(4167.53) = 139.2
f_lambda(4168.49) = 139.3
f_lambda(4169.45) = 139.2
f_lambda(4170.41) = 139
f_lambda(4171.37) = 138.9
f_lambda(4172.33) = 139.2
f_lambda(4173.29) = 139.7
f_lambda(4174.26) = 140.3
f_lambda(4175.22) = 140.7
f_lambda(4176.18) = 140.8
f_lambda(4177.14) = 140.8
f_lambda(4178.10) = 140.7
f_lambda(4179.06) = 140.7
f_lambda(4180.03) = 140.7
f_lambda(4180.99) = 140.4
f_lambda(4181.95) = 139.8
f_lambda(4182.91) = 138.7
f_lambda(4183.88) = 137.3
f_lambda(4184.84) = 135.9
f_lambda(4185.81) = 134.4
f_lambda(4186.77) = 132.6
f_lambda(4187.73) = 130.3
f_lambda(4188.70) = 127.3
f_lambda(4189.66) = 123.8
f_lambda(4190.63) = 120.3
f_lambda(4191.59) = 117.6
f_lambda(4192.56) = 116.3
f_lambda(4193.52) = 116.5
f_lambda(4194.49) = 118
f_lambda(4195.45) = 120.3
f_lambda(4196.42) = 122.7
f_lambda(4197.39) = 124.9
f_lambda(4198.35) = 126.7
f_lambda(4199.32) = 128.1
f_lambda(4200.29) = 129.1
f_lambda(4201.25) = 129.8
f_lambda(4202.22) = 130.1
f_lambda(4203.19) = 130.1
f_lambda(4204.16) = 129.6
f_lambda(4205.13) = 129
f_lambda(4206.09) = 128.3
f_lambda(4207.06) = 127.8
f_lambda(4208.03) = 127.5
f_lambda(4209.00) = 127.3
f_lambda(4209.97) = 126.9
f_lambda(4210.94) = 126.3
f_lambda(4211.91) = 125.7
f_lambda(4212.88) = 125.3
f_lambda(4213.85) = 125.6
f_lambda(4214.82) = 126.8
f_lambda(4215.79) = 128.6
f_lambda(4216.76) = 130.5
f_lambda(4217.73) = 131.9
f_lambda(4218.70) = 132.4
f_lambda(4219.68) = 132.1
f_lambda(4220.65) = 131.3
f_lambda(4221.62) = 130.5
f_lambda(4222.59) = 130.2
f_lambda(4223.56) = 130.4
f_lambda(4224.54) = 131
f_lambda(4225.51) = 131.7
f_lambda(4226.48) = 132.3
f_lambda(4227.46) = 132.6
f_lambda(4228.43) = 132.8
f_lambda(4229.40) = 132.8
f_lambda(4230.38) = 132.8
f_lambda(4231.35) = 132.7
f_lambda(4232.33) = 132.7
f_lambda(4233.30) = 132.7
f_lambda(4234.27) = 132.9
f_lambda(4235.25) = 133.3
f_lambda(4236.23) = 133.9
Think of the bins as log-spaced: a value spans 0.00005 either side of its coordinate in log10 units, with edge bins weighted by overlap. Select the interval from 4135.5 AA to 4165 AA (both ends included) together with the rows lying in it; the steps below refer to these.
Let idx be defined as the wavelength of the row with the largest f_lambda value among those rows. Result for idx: 4138.84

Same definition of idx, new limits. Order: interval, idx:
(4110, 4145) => 4110.35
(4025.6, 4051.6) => 4039.05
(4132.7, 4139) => 4138.84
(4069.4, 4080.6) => 4069.86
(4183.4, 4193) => 4183.88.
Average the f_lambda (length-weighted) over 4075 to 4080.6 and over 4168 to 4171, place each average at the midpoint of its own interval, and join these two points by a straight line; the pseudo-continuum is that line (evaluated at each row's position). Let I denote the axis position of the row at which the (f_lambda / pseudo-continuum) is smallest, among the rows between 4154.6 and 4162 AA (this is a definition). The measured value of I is 4158.91 AA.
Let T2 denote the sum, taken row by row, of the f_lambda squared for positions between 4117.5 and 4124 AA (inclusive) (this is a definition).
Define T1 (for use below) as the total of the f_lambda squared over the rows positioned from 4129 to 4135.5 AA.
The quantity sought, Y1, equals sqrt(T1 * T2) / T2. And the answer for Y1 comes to 0.9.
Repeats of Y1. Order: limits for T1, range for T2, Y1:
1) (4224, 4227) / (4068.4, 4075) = 0.6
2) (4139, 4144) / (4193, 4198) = 1.1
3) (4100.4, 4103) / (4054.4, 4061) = 0.7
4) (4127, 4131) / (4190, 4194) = 1.1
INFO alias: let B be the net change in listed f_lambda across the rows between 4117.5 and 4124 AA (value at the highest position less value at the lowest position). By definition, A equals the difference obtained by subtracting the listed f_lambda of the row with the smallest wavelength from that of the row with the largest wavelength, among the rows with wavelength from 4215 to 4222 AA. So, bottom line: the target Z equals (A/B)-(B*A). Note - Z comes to 44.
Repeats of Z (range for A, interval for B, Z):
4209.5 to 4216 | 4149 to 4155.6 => 4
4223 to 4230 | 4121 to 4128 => 42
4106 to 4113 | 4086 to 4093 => 56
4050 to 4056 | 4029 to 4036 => -12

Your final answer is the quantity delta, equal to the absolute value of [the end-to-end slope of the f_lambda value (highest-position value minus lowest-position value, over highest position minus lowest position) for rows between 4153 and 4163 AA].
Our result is 0.06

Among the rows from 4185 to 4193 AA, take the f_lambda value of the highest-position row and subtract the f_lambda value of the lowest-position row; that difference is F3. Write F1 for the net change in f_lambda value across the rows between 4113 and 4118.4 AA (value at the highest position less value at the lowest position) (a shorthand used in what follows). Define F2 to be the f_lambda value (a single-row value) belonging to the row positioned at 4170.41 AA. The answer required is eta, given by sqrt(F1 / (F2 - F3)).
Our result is 0.08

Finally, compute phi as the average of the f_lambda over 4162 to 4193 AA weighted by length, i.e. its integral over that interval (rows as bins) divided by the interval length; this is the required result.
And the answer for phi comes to 135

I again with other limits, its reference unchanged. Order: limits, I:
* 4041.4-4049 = 4045.56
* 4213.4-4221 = 4213.85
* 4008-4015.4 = 4011.24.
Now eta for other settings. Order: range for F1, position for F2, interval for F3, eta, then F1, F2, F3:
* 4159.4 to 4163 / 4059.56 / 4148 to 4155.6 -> 0.20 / 5.6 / 141.9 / 2.0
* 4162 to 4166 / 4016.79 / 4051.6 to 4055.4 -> 0.20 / 5.5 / 136.7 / 1.6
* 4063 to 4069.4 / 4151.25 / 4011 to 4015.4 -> 0.32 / 12.9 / 132.5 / 4.4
